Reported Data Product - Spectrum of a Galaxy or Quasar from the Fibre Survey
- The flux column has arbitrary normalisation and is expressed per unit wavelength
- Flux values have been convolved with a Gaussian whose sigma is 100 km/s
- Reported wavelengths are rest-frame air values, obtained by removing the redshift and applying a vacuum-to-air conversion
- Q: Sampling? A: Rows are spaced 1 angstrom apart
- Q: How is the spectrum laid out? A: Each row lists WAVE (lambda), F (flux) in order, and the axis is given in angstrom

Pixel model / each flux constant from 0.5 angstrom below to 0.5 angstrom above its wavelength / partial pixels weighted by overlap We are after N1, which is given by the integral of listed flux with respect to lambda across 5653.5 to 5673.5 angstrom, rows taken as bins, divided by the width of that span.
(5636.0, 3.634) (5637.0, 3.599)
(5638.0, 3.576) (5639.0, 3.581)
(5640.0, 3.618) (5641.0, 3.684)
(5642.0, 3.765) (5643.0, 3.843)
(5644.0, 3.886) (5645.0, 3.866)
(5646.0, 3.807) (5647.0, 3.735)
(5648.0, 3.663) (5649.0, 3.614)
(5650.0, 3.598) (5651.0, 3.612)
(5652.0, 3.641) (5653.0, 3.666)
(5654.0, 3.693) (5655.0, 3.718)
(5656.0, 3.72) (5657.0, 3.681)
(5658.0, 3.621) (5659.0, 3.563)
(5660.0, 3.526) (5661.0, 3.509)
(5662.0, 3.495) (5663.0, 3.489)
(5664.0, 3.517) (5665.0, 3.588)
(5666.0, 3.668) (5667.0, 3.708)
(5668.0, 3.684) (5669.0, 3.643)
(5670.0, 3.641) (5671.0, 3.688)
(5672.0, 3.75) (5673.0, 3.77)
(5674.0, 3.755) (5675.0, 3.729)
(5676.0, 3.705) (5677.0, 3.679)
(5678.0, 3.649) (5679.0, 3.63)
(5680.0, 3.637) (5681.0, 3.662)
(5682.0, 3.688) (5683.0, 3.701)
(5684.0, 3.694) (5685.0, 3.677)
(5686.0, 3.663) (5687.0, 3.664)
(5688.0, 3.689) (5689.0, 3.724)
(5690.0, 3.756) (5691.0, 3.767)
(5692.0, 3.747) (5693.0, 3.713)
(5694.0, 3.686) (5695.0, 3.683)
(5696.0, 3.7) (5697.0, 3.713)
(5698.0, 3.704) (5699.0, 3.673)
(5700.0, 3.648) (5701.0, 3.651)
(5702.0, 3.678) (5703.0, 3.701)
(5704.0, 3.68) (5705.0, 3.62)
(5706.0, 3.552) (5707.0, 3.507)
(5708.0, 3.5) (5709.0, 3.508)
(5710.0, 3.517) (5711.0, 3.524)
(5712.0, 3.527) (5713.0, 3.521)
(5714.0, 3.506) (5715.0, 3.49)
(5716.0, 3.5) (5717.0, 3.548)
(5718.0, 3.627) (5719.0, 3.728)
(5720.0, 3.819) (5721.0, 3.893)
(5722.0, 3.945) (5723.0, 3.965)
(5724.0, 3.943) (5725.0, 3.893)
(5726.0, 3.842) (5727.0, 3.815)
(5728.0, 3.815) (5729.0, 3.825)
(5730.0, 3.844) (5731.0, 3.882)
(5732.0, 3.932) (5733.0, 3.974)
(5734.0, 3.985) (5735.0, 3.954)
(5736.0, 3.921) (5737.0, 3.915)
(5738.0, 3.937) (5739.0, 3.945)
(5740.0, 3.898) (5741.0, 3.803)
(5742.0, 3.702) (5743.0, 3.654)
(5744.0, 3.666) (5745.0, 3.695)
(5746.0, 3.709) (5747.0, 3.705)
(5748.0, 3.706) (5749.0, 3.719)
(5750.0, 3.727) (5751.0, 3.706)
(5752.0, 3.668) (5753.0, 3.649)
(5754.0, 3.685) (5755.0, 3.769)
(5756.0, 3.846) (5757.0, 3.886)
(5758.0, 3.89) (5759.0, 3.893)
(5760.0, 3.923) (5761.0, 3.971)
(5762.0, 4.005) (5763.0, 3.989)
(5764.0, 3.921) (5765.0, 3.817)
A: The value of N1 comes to 3.63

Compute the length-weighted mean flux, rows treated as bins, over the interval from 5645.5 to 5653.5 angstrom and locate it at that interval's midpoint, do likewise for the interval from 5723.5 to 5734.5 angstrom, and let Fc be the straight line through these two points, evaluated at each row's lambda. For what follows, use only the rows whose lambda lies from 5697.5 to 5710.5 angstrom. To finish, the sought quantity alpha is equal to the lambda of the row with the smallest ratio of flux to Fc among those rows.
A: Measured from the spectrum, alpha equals 5708.0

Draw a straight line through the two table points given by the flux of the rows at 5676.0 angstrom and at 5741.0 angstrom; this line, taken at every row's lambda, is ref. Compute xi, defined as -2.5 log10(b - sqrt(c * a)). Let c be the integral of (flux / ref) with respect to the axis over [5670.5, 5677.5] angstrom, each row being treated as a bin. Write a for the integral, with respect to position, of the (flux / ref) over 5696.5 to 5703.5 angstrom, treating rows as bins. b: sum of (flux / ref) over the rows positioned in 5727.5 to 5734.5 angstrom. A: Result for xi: 1.6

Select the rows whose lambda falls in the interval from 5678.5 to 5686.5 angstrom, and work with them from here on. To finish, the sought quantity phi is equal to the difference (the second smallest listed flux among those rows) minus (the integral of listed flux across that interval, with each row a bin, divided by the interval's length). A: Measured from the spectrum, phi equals -0.03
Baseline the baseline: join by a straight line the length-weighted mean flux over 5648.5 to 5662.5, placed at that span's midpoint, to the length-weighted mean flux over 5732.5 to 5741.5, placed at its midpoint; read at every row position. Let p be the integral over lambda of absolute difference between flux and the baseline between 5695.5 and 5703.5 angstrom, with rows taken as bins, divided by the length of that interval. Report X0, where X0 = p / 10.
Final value 0.010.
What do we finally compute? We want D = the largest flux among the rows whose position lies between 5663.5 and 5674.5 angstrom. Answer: 3.77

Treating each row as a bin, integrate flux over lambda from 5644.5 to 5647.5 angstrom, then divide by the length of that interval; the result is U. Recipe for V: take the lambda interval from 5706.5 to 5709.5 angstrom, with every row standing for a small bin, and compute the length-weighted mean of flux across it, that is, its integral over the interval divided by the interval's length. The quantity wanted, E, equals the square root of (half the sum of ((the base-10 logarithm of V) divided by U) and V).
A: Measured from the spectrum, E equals 1.35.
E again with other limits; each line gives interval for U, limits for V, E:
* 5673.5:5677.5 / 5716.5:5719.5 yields 1.38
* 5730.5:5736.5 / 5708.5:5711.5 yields 1.35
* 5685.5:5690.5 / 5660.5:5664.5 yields 1.35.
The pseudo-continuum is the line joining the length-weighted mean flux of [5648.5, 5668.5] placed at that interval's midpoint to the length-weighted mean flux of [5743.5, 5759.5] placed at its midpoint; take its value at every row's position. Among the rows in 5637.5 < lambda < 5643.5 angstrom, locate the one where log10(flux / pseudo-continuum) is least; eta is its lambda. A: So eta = 5638.0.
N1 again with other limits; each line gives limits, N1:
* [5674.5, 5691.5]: 3.69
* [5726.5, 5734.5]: 3.88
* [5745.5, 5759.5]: 3.75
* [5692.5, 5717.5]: 3.60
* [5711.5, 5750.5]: 3.78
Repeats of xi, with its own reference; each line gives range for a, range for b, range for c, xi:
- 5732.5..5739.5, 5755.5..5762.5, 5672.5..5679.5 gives 4.2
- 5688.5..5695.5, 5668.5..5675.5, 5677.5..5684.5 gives 2.9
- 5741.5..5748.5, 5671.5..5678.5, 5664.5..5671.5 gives 1.9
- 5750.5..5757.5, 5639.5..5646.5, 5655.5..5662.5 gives 1.0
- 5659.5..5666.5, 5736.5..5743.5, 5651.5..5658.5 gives 1.8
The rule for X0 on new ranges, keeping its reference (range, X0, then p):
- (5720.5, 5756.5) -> 0.014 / 0.14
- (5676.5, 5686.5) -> 0.005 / 0.05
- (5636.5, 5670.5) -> 0.009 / 0.09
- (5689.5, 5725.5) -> 0.016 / 0.16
